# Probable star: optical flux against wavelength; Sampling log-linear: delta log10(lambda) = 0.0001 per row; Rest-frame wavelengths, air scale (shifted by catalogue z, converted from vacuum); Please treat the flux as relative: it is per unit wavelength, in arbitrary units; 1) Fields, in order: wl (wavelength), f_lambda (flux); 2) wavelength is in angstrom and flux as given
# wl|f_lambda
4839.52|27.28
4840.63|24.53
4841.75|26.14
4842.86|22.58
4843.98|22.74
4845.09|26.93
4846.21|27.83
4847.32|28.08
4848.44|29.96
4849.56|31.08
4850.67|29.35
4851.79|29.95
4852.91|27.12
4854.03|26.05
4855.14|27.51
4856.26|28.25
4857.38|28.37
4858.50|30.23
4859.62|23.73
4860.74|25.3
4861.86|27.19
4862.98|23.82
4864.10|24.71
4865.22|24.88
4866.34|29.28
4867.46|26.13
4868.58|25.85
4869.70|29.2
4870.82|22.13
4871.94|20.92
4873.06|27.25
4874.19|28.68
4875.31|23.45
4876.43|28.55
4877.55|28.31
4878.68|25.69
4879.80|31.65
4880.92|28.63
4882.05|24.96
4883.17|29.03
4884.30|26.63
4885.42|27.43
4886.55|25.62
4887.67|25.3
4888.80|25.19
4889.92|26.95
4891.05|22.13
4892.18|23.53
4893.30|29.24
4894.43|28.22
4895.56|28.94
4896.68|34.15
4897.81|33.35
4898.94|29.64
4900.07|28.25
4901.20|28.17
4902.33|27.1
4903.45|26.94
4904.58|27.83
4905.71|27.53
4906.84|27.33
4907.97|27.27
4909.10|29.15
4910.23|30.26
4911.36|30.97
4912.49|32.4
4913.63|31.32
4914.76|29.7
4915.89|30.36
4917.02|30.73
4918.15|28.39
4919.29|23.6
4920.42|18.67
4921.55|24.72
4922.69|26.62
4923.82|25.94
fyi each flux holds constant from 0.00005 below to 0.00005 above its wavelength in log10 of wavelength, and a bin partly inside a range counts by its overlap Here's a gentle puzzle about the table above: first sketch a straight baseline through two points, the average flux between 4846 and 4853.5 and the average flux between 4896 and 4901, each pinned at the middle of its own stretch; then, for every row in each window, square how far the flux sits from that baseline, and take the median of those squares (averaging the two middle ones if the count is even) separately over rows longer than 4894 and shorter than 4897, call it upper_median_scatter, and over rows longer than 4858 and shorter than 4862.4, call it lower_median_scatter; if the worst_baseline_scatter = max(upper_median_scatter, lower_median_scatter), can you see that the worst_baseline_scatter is 12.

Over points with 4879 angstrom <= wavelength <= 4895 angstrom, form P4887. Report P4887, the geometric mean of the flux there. 26.6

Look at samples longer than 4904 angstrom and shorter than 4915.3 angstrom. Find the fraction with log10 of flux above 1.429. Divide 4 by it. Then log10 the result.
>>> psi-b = 0.60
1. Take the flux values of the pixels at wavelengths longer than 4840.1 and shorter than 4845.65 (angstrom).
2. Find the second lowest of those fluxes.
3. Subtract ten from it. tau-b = 12.7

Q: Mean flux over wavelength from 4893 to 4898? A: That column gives 31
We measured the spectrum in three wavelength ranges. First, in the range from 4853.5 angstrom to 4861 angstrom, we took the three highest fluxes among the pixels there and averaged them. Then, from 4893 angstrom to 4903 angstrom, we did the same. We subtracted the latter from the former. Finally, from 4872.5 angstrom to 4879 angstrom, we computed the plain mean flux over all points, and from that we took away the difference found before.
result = 30.4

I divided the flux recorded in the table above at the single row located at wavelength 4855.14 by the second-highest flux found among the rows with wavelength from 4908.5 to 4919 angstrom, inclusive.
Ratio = 0.88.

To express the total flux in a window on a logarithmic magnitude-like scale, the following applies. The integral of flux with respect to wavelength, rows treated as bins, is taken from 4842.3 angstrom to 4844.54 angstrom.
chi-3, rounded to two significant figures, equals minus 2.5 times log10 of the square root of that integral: -2.1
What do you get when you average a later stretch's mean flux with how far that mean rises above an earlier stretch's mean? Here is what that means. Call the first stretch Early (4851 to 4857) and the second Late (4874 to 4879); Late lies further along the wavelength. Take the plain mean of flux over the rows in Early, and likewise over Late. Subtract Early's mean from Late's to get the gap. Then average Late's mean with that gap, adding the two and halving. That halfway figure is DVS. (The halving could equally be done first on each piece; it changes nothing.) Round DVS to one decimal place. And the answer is 13.0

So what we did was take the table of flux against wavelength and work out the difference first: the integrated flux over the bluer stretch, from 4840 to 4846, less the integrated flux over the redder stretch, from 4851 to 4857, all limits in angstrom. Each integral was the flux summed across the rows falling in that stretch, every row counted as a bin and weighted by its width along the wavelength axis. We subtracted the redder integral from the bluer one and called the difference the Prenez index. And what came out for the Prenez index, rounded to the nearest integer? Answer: -18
